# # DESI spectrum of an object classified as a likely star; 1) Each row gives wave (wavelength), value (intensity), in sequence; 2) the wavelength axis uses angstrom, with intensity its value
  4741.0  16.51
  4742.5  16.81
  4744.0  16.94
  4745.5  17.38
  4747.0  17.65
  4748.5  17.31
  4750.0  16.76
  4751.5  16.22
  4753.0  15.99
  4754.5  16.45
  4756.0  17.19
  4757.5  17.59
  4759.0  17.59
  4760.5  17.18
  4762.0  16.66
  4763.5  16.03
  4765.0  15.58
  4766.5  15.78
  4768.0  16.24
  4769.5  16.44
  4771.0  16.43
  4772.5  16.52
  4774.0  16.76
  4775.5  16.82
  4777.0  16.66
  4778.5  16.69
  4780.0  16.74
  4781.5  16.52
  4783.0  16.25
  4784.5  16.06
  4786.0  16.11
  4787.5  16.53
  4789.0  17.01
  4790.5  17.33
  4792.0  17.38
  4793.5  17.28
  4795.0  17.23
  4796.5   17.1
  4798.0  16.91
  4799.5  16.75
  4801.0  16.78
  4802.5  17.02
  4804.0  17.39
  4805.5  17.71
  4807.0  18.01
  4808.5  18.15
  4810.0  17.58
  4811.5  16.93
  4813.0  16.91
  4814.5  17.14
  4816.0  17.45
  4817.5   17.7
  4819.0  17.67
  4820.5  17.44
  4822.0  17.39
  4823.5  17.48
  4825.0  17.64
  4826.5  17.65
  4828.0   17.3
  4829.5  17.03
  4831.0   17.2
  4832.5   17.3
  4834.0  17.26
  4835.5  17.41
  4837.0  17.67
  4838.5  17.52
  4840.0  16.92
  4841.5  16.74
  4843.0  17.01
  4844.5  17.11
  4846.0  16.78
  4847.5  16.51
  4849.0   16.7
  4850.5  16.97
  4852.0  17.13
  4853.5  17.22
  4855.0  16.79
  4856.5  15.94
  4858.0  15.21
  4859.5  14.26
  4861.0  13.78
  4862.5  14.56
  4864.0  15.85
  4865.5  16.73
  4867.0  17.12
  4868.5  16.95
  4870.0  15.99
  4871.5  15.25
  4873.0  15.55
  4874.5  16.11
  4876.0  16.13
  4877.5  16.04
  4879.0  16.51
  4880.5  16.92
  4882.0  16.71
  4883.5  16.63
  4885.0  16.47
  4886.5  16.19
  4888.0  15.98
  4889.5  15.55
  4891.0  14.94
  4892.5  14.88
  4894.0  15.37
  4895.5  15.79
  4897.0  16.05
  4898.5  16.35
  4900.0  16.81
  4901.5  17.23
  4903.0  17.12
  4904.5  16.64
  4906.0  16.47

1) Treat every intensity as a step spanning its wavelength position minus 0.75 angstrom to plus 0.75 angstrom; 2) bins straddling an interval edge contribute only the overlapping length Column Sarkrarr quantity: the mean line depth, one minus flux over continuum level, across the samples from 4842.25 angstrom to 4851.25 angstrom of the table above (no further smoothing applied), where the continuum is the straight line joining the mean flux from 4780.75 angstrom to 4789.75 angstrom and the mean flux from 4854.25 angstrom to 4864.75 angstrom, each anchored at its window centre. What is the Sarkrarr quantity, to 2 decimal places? -0.09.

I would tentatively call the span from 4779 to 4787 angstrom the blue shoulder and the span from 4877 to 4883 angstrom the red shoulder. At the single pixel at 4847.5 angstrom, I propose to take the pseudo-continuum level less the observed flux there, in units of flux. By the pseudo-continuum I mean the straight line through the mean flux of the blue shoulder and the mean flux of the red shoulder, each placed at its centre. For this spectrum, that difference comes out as 0.0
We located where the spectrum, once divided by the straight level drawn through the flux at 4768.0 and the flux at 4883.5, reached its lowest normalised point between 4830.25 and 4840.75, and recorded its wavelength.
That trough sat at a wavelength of 4840.0 angstrom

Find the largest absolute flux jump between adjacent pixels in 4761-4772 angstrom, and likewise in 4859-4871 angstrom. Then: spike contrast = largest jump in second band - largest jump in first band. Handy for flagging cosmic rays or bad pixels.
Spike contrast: 0.66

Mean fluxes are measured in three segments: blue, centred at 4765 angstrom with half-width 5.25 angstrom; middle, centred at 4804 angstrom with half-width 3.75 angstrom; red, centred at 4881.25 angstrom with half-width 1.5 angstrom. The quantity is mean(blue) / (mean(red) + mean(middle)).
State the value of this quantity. 0.48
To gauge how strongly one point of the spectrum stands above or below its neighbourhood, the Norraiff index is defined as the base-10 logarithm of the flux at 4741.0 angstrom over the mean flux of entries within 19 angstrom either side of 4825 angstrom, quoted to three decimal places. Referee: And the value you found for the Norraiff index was -0.022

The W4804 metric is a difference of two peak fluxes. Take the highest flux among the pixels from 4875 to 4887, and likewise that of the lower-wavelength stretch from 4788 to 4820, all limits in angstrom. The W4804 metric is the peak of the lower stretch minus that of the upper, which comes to 1.23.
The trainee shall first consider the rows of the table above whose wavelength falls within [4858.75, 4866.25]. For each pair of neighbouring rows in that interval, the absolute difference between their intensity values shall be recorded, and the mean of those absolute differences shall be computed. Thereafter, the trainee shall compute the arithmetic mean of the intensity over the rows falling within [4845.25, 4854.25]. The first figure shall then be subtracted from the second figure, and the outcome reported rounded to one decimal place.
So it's 16.0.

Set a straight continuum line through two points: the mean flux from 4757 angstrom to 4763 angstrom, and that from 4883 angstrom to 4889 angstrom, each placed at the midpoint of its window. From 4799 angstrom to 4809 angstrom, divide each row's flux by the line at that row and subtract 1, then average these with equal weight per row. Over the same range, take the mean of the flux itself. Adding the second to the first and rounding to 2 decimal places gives 17.43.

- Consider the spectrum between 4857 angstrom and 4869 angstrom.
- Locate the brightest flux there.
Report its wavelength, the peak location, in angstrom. 4867.0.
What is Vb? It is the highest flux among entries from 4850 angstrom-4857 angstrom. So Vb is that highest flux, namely 17.22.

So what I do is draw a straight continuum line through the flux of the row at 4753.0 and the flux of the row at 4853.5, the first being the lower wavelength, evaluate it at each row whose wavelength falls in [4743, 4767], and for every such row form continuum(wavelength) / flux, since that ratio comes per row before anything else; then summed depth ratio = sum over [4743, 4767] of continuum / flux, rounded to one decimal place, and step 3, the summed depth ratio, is 15.3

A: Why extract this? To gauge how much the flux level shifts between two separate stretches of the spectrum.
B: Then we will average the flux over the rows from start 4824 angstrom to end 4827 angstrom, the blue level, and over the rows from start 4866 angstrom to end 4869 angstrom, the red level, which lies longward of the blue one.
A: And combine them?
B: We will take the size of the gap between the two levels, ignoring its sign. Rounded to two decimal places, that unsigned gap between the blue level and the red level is 0.61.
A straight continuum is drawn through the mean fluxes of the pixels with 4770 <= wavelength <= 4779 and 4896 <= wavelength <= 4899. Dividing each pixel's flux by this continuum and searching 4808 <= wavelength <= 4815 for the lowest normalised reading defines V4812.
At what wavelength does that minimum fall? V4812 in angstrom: 4813.0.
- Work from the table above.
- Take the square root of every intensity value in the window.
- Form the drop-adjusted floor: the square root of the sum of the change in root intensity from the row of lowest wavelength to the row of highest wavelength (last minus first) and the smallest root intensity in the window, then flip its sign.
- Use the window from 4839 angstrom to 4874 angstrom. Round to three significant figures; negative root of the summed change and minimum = -1.88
